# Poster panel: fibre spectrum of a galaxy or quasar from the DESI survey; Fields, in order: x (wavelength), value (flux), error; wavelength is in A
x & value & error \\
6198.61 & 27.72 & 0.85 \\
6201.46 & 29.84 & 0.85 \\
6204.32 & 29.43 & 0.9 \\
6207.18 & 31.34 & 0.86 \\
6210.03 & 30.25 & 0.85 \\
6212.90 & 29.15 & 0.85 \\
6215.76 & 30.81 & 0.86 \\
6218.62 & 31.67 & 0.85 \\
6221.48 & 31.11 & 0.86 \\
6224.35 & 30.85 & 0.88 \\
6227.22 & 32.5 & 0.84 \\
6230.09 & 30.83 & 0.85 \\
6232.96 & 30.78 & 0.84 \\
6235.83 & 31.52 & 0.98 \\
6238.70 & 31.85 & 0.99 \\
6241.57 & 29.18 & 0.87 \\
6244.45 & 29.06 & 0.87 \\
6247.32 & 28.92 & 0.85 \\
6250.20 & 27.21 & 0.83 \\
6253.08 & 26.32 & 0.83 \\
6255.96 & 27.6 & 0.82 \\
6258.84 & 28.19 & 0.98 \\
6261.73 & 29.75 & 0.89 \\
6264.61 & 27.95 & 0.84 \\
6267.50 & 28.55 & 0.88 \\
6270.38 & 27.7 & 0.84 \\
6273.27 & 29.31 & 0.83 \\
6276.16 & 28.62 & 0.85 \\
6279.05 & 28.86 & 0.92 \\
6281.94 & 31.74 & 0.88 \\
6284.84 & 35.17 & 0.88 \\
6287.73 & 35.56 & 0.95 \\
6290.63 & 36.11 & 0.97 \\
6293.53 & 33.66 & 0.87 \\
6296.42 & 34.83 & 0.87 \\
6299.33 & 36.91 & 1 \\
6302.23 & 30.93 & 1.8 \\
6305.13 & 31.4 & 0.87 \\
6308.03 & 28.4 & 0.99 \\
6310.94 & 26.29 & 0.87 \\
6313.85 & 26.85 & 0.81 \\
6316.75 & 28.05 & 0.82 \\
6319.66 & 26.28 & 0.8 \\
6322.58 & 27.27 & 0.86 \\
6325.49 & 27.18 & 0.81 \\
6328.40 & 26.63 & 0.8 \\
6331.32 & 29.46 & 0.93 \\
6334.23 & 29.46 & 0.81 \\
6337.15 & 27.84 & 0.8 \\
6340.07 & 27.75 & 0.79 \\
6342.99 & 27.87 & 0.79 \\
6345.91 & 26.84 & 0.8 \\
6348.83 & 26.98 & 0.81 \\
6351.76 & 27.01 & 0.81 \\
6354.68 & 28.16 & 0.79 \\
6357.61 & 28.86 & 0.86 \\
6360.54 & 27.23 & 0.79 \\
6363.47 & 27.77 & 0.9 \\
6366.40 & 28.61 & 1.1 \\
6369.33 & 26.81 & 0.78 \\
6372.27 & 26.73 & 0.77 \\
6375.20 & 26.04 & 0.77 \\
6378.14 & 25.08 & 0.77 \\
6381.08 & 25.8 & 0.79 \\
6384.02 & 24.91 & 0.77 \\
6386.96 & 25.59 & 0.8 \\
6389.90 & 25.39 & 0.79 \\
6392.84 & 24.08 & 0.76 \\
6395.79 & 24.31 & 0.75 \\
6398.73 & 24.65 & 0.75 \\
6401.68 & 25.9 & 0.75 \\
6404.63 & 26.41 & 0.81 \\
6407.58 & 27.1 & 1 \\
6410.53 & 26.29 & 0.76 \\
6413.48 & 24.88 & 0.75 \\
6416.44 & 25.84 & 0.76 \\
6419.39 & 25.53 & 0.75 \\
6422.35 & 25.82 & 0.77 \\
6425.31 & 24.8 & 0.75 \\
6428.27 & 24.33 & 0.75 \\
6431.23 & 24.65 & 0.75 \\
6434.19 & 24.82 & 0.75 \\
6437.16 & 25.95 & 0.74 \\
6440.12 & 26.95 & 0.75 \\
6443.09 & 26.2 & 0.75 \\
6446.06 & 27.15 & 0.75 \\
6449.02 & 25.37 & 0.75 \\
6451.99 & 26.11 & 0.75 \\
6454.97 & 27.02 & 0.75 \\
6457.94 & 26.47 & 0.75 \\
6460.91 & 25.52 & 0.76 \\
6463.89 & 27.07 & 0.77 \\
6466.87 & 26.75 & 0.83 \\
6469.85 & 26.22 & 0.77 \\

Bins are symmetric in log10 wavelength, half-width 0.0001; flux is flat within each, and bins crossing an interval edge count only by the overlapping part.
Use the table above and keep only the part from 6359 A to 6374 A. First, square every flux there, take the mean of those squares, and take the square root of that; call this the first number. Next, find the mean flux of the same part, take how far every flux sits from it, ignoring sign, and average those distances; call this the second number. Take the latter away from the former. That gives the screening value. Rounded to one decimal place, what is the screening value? 26.8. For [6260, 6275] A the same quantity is 28.0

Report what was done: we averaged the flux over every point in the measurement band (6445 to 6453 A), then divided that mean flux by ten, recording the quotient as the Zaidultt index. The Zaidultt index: 2.62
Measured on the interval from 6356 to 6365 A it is 2.80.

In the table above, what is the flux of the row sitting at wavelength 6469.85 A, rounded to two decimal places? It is 26.22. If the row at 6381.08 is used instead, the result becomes 25.80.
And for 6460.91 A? 25.52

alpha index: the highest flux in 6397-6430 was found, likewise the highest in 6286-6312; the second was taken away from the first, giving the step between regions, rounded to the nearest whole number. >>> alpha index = -10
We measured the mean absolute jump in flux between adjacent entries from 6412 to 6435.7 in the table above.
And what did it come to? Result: 0.51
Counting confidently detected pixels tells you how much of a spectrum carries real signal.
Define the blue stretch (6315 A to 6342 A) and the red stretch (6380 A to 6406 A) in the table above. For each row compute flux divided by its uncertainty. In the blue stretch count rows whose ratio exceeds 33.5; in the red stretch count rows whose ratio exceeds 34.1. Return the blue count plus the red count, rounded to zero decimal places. 6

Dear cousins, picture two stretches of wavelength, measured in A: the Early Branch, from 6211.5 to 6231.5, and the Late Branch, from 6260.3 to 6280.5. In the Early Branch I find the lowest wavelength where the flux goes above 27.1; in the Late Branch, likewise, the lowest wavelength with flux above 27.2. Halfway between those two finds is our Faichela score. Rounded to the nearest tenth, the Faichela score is 6237.3 A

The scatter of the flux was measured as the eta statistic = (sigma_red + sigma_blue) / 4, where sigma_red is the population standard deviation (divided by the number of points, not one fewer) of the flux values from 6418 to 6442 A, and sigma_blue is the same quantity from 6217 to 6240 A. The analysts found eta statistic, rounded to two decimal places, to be 0.35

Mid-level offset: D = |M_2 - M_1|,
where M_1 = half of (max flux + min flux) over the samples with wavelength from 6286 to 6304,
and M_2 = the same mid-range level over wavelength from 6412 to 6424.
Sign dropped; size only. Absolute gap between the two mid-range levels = 9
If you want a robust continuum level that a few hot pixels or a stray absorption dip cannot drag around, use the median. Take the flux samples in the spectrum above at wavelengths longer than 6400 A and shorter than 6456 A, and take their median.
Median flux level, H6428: 25.9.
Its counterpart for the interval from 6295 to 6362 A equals 27.8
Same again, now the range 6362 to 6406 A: 25.8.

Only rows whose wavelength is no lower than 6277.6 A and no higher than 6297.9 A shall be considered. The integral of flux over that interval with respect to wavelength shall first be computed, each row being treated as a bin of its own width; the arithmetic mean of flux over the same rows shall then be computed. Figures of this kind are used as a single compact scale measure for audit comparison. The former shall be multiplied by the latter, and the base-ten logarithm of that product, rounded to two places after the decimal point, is 4.36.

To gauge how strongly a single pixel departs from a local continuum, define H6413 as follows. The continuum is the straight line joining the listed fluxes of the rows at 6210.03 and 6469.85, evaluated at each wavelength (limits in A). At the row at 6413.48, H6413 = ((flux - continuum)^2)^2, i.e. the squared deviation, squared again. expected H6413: 24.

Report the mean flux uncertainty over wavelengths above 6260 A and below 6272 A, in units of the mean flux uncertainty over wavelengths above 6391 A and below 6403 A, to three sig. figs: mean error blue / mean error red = 1.15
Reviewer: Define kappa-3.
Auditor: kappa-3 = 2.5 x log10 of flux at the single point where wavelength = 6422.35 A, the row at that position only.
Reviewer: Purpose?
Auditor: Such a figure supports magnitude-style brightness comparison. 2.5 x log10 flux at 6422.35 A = 3.53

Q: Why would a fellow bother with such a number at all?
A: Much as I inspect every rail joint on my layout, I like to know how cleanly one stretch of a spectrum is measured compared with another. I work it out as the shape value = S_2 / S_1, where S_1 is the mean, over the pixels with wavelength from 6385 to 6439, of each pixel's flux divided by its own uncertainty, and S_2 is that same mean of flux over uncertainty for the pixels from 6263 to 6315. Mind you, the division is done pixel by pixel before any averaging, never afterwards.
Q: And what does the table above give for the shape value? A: 1.03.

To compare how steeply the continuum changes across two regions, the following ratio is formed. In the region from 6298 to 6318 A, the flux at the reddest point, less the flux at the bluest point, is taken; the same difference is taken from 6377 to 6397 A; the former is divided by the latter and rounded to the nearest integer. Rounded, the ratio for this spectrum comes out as 12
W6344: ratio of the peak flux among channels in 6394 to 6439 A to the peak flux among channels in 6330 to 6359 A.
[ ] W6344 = 0.92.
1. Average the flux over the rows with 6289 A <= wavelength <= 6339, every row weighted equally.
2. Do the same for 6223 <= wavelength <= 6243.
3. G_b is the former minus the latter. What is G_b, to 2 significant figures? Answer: -1.2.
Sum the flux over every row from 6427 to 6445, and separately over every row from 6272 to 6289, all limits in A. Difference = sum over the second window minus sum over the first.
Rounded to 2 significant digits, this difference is 36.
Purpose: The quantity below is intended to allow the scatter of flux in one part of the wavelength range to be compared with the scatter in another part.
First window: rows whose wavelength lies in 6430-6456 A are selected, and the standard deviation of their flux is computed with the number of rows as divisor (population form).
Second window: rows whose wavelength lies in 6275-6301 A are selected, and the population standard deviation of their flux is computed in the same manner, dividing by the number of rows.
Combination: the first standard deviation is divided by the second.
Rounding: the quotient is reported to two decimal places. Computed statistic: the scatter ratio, 0.30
